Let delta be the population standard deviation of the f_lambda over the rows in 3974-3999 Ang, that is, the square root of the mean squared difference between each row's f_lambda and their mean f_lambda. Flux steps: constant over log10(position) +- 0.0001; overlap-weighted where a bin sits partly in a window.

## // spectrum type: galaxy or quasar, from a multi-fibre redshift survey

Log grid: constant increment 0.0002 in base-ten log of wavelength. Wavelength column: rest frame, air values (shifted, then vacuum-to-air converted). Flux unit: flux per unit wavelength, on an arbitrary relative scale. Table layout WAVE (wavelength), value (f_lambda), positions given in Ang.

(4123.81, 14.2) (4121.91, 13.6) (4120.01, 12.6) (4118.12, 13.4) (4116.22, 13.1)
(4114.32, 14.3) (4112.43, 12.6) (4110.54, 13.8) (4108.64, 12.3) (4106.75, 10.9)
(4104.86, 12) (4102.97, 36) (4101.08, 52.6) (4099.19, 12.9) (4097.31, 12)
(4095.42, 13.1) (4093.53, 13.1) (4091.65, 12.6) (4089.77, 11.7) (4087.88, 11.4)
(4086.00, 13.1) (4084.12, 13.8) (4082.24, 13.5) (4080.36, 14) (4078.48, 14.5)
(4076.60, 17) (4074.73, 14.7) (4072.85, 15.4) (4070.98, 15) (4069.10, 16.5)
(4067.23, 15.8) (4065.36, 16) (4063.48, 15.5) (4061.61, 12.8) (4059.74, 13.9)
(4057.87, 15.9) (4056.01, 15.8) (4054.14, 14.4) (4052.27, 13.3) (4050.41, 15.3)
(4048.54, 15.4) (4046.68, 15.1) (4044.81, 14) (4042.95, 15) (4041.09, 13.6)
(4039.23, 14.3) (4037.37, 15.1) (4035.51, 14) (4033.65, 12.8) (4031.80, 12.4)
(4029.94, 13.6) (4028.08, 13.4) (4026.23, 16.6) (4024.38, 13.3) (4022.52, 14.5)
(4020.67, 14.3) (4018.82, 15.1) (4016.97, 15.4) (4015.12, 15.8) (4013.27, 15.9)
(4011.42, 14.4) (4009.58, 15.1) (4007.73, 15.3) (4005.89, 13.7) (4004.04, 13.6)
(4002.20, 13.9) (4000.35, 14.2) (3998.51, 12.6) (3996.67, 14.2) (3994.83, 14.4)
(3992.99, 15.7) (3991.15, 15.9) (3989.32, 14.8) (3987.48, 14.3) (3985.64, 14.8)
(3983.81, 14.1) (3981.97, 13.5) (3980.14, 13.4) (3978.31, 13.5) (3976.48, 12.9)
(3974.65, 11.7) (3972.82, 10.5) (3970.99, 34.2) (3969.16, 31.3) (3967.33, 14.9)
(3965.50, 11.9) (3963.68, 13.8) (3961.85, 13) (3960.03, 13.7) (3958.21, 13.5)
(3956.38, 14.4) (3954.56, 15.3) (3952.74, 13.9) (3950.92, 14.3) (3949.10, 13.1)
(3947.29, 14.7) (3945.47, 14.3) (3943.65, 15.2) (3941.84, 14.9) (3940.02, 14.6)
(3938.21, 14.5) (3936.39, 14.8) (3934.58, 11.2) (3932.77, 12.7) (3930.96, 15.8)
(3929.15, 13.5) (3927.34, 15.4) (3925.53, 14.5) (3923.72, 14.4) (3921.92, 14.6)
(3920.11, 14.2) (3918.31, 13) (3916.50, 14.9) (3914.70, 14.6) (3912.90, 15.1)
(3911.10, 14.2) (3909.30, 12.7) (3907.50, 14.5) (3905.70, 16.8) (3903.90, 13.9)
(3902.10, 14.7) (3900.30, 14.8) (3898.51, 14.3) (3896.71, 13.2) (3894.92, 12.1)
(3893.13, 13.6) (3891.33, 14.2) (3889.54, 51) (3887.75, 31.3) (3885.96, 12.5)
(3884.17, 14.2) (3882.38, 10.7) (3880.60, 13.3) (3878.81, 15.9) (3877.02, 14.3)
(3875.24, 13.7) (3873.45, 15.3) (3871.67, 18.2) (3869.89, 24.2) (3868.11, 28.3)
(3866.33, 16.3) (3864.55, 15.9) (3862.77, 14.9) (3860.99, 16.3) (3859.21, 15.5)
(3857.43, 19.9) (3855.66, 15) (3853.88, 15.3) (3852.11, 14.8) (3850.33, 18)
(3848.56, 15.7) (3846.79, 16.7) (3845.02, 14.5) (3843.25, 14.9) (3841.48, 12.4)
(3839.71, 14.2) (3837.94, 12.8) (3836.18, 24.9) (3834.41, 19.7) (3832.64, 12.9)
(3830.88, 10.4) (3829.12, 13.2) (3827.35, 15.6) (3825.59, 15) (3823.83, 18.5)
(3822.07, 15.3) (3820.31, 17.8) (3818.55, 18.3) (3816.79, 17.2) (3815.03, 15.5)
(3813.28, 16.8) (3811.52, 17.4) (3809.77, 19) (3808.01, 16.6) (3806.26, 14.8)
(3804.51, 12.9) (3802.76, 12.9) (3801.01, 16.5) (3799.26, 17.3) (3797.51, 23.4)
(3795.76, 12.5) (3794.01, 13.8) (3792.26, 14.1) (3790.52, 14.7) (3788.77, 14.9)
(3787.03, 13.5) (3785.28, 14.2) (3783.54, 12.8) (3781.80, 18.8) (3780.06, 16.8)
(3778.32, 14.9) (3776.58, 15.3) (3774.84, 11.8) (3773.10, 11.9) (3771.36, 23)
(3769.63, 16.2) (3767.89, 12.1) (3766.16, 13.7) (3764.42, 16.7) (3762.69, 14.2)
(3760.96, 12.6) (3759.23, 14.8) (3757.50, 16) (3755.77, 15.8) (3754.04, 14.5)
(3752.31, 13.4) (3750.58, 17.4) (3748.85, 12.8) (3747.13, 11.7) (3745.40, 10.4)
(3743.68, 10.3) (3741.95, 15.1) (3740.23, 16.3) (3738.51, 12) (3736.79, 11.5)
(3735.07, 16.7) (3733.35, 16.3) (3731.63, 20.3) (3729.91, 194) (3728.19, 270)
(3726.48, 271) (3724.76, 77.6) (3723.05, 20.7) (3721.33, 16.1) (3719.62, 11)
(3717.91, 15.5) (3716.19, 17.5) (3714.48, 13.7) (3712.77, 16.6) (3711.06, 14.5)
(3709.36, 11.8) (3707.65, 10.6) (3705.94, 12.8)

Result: 1.1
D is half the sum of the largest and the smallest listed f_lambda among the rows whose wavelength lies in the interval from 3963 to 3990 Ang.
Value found 22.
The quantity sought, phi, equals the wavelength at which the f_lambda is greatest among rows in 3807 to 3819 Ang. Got 3809.77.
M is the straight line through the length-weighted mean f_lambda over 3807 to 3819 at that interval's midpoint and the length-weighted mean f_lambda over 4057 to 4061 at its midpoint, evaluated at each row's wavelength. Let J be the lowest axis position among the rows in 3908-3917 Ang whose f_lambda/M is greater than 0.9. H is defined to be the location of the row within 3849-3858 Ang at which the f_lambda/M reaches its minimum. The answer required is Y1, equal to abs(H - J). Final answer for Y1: 60.8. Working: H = 3852.11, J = 3912.90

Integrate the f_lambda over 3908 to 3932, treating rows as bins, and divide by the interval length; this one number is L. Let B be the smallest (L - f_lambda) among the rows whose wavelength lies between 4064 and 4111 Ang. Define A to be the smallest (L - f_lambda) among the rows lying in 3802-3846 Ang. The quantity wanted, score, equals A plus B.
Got -49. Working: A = -11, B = -38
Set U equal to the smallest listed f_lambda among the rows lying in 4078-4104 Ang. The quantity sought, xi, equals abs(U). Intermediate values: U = 11.4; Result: 11.4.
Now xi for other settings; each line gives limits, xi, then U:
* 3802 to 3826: 12.9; 12.9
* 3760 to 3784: 11.8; 11.8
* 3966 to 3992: 10.5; 10.5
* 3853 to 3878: 13.7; 13.7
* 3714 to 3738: 11.0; 11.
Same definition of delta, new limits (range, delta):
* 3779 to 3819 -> 2.5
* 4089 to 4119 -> 10.9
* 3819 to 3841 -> 3.7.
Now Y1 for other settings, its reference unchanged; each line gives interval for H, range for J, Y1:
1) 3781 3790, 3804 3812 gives 24.5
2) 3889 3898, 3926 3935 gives 32.4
